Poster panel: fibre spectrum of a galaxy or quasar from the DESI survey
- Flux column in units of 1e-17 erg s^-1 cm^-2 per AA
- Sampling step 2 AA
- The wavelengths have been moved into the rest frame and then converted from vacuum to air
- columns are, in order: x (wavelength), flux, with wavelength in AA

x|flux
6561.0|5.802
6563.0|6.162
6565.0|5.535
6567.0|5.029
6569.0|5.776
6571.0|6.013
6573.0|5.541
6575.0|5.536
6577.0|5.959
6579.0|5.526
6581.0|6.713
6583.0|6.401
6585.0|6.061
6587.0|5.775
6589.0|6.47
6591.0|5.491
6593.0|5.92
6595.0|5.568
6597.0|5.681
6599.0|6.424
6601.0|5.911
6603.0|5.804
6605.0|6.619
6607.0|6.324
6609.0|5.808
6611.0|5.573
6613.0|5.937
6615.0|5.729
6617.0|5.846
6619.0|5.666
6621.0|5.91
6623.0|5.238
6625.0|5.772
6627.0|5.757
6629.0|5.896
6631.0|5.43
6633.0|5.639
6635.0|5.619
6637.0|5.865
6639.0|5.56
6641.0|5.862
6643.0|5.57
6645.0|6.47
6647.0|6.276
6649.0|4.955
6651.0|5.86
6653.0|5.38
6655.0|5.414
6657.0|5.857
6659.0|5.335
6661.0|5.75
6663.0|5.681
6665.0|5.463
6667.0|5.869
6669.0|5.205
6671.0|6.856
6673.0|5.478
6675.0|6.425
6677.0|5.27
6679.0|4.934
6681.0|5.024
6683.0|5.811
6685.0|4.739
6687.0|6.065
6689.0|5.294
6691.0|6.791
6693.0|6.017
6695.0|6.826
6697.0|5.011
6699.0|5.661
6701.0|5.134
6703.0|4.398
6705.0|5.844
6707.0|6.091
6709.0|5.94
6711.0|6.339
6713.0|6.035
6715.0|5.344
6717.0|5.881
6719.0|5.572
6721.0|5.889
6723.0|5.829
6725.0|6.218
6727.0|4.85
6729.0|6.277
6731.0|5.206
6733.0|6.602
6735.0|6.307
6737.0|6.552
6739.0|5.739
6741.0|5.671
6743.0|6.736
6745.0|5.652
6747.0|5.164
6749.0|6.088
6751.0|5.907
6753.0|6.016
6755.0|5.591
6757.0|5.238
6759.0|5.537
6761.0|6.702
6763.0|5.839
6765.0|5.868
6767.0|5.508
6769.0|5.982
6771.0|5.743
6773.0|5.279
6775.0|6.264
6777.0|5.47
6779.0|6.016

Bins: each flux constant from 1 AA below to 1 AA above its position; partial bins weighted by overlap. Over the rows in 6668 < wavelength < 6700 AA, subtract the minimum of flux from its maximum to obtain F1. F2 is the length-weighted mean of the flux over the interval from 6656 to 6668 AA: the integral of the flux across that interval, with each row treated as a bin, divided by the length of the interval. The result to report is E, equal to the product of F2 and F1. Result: 12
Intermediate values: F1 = 2.1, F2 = 5.66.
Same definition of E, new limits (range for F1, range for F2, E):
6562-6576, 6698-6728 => 6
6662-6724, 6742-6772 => 14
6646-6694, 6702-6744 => 12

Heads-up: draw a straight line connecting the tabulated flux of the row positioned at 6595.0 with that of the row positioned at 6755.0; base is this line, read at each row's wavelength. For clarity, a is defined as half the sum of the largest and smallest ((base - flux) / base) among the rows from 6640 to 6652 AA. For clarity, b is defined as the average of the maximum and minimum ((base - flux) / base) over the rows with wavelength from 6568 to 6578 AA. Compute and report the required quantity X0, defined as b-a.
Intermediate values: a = -0.025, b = -0.038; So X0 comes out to -0.013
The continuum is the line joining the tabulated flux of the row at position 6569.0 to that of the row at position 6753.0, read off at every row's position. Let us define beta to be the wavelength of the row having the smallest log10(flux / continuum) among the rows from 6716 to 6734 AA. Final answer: 6727.0 AA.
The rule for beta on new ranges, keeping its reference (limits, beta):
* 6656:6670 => 6669.0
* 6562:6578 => 6567.0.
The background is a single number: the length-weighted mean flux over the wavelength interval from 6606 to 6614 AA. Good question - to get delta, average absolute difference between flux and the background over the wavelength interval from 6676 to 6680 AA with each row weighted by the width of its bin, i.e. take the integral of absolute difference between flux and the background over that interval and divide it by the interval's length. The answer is 0.81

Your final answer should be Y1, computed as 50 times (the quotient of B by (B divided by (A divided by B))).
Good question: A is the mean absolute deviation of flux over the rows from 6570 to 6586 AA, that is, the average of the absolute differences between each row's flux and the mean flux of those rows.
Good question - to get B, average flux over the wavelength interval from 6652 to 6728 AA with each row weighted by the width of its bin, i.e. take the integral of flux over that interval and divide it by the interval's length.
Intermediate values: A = 0.328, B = 5.672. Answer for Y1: 2.9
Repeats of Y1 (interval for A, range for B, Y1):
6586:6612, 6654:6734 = 2.7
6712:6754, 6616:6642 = 3.3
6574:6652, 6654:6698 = 2.5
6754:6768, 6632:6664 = 2.9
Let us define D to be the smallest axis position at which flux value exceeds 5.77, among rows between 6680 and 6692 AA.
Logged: 6683.0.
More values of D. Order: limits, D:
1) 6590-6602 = 6593.0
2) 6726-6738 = 6729.0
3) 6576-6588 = 6577.0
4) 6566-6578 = 6569.0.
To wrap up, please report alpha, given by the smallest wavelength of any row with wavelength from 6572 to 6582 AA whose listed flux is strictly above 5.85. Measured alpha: 6577.0 AA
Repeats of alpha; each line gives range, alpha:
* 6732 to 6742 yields 6733.0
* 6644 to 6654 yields 6645.0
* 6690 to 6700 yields 6691.0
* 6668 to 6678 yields 6671.0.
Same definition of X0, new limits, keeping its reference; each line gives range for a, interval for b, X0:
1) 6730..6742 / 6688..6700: -0.004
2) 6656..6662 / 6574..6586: -0.096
